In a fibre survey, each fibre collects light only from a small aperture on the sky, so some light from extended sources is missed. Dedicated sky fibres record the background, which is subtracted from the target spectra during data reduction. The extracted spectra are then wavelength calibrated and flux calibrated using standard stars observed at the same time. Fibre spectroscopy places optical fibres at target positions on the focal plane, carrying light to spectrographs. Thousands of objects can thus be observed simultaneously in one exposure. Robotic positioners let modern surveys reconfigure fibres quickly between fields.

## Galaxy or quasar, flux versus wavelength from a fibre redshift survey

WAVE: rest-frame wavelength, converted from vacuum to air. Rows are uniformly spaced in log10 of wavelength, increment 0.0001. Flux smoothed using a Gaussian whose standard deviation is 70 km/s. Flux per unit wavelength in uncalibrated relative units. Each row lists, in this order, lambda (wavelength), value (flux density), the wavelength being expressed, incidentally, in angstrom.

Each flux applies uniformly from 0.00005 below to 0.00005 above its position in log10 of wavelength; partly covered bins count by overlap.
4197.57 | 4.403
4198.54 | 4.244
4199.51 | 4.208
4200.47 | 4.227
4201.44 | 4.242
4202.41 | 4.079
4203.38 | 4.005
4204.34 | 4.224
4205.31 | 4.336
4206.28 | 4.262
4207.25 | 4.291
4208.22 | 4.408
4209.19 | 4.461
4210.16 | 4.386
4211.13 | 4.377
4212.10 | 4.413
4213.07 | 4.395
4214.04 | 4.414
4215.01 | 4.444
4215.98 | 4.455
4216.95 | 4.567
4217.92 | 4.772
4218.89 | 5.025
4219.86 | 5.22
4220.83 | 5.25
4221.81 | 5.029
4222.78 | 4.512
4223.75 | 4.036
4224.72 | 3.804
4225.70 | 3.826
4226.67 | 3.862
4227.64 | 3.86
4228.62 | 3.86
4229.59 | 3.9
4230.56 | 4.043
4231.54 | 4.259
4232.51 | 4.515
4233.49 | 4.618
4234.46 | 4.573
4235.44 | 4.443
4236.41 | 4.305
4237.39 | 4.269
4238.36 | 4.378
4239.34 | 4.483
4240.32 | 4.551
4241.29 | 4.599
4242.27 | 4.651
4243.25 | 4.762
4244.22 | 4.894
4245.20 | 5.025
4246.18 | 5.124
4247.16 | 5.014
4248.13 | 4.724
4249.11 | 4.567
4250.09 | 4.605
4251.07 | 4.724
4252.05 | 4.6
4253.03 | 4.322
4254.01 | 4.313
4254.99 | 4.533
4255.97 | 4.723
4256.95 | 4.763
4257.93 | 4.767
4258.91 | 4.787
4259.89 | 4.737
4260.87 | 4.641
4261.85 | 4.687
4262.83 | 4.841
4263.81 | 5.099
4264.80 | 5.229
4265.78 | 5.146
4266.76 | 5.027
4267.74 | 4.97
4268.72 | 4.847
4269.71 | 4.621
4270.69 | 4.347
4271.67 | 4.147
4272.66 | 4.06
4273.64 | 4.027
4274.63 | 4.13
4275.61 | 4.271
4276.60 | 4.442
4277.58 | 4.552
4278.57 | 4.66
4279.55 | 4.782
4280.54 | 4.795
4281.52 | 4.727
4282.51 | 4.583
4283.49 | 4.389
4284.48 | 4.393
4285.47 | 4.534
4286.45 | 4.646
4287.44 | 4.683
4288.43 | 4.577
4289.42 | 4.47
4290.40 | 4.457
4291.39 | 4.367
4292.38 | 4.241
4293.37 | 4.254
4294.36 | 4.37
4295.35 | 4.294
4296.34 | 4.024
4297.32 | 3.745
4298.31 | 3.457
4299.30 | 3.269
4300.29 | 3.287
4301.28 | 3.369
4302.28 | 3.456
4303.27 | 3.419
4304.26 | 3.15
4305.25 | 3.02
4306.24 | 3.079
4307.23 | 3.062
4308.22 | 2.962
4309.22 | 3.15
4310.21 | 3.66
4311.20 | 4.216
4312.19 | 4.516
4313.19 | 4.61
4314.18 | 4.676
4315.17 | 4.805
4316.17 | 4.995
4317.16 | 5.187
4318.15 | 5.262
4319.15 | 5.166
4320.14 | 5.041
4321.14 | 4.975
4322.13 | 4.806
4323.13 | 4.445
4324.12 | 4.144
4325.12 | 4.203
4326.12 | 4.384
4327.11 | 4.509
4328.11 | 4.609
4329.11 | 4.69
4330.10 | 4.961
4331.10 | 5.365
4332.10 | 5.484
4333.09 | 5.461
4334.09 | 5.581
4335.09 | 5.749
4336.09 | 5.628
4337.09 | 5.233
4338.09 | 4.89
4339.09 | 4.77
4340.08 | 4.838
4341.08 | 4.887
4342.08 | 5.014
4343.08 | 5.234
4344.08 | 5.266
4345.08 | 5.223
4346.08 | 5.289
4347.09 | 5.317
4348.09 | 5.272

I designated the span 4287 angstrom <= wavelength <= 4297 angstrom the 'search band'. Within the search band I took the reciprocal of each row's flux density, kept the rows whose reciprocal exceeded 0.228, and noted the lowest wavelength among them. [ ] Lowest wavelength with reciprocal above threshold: 4291.39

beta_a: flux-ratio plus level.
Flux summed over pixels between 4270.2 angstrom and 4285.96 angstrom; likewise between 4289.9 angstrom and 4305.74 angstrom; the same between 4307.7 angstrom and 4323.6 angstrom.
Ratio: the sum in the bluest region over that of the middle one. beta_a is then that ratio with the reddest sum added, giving 74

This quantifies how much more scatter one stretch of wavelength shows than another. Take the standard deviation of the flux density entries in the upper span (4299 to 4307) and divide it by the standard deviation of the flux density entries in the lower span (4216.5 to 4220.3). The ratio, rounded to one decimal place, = 0.6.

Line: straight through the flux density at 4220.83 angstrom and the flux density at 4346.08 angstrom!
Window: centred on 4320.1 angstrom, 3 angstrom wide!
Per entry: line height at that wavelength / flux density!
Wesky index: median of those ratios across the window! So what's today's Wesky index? 1.05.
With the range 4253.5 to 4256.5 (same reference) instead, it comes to 1.16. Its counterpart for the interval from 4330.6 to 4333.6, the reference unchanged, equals 0.97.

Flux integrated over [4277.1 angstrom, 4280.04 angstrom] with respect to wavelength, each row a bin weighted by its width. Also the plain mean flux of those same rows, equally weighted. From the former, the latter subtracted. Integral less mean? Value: 9.1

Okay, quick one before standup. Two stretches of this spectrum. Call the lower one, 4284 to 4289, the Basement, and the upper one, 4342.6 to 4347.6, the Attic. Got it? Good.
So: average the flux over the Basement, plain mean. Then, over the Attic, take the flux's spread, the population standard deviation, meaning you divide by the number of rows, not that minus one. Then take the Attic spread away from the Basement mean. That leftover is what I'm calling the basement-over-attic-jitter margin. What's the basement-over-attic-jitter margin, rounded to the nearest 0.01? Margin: 4.53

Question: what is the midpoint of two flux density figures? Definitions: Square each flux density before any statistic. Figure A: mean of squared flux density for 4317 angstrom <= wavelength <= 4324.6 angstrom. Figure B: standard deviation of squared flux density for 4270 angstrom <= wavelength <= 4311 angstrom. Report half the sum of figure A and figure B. 14.2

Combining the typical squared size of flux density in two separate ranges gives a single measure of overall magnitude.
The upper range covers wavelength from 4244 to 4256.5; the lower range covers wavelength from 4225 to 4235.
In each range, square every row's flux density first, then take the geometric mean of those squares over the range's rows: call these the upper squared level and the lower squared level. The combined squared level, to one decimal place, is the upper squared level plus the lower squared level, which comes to 39.1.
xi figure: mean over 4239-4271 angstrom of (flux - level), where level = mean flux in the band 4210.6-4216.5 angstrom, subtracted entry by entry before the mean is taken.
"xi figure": 0.33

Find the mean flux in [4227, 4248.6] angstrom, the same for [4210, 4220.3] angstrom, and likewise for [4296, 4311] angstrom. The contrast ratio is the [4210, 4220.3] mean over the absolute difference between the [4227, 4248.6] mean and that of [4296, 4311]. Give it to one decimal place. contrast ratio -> 4.0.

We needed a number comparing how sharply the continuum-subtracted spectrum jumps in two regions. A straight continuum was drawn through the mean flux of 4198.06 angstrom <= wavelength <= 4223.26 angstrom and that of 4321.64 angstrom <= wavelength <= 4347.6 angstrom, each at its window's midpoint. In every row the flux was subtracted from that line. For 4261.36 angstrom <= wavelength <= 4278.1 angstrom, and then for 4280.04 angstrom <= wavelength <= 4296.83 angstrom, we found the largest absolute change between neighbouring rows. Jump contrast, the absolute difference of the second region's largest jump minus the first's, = 0.00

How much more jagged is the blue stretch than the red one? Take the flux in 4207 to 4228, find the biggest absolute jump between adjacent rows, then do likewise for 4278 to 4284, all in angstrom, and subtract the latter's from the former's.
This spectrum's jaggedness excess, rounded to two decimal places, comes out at 0.32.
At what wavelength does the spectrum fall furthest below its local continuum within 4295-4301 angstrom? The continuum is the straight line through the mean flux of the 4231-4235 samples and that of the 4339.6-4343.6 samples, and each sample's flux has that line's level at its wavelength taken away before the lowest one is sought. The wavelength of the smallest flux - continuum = 4299.30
